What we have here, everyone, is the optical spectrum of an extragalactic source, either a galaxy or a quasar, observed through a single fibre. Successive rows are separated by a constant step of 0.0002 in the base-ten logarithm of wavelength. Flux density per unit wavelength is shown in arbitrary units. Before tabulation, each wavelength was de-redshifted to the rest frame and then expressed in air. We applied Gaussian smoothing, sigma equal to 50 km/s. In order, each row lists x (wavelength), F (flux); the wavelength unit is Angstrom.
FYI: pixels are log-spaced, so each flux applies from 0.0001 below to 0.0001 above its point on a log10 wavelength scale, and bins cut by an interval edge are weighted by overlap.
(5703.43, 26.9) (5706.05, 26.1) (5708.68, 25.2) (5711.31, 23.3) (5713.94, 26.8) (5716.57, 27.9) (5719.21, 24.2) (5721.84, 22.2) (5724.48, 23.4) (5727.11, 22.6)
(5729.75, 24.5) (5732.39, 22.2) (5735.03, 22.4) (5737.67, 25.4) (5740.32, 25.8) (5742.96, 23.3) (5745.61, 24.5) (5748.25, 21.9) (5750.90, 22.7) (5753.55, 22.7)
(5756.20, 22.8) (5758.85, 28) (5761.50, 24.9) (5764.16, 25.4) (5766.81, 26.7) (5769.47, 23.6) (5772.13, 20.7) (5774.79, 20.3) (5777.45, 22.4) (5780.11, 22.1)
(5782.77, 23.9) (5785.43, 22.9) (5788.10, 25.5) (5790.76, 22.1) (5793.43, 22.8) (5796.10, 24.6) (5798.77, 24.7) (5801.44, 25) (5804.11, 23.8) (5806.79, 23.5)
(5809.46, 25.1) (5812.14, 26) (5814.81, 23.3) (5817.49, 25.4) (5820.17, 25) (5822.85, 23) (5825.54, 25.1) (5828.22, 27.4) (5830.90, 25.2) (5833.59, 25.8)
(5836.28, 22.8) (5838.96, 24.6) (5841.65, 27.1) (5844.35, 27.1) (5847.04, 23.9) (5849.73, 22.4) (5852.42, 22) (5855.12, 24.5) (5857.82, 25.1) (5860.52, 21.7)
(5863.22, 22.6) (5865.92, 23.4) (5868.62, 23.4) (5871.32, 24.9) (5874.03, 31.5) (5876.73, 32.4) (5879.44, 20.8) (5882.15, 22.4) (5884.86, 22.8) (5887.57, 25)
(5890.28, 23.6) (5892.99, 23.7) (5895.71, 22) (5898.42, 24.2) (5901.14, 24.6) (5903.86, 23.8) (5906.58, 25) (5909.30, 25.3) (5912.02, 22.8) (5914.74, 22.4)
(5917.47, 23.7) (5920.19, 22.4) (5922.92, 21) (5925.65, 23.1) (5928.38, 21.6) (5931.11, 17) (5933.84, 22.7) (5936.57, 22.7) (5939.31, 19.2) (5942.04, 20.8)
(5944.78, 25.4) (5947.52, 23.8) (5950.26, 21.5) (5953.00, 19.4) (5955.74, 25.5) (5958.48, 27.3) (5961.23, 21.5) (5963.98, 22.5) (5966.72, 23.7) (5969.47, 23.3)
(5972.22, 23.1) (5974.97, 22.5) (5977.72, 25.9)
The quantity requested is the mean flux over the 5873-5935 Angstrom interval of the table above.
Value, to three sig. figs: 23.6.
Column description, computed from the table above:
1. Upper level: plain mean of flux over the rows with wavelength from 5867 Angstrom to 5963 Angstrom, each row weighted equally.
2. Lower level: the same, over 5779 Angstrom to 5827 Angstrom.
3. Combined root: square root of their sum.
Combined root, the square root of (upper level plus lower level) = 6.89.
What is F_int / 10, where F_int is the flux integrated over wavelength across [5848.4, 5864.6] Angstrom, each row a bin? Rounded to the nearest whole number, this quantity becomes 37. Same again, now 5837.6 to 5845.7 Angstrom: 21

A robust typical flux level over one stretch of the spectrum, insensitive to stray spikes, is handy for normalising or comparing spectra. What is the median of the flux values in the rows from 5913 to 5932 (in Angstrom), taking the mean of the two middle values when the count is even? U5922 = 22.4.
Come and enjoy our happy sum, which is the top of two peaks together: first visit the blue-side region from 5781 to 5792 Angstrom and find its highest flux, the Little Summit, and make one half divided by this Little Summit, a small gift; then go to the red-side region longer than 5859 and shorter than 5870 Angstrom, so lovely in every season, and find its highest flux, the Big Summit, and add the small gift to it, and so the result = 23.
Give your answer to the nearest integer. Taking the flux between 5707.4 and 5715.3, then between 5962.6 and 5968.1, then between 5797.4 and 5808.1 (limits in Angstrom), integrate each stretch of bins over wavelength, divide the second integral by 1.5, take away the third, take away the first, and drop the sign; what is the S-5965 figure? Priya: 373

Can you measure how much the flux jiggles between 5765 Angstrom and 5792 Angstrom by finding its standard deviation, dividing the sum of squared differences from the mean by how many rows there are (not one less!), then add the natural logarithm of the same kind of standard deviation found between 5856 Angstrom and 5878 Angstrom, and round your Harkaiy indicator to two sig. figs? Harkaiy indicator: 3.2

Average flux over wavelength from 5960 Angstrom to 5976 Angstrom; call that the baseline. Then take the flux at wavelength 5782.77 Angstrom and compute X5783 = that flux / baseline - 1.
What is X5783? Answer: 0.05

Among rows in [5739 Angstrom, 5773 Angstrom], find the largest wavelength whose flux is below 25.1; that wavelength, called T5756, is 5772.13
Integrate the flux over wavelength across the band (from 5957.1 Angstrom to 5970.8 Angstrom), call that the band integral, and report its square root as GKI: 18.0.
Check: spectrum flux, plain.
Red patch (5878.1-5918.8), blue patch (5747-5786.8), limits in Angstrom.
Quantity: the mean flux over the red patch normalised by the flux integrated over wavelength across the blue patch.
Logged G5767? 0.025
